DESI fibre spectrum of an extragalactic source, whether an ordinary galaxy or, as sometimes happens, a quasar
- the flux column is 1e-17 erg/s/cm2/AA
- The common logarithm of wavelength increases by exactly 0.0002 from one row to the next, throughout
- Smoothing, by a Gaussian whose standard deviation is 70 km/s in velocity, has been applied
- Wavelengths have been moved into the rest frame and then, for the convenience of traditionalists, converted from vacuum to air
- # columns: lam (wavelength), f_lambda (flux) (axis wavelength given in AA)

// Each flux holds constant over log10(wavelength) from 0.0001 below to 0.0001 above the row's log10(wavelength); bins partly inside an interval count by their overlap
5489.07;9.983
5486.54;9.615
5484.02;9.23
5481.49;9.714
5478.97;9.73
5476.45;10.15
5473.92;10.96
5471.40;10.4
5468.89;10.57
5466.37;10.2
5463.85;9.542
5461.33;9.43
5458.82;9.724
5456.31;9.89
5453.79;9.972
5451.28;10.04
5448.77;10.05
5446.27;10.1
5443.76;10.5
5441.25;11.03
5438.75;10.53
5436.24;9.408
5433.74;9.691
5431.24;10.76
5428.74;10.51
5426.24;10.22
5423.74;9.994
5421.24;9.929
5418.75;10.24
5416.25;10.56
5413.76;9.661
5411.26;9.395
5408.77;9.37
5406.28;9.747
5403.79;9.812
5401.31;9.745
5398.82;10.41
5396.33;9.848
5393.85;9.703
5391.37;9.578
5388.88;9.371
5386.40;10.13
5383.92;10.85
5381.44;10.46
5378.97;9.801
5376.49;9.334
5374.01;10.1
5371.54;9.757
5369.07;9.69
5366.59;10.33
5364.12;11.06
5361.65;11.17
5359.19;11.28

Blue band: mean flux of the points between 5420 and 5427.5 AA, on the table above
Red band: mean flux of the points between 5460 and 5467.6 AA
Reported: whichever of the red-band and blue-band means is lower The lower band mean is 9.7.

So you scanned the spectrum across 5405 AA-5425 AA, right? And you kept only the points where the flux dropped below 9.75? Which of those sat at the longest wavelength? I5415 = 5413.76 AA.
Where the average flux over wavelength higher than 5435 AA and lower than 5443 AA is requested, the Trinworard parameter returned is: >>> 10.3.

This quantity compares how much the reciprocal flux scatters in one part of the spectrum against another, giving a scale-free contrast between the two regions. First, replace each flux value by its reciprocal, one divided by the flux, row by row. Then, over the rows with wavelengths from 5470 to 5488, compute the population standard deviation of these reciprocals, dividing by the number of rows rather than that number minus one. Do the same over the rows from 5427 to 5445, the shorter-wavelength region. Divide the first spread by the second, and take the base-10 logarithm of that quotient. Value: 0.00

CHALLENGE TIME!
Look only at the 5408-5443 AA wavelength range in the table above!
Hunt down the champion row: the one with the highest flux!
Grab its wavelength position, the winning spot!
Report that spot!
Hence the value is 5441.25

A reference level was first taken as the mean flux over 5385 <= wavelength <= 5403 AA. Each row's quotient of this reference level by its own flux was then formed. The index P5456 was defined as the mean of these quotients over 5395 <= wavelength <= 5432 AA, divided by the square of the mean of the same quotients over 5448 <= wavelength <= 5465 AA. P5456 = 0.98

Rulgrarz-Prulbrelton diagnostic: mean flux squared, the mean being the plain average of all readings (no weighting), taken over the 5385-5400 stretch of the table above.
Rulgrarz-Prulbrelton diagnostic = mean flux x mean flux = 97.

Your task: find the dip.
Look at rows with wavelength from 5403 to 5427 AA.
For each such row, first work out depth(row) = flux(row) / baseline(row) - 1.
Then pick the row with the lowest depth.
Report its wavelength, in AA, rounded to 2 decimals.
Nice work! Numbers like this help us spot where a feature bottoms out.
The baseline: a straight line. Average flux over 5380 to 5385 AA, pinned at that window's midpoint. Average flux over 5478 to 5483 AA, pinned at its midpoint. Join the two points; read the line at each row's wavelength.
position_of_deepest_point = 5408.77 AA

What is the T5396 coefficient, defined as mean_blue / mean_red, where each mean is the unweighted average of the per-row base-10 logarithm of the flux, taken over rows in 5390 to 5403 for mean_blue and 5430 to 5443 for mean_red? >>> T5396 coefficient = 0.982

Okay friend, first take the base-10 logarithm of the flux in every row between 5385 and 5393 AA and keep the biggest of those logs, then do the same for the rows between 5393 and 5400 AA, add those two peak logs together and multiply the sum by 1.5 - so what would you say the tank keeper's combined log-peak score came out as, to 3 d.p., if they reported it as 3.035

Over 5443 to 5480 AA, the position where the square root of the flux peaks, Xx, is 5473.92 AA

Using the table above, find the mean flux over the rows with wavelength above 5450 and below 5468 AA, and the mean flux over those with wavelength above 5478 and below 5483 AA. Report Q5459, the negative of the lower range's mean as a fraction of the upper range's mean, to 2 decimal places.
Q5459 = -1.01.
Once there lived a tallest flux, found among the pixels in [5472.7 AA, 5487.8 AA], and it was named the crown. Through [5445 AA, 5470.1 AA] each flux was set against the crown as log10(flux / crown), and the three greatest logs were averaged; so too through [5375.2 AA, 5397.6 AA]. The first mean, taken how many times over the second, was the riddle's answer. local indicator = 1.4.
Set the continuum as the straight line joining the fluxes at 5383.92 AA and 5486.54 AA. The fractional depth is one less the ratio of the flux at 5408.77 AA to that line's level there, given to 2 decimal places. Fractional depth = 0.11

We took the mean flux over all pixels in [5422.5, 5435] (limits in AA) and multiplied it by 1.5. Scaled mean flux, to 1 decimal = 15.4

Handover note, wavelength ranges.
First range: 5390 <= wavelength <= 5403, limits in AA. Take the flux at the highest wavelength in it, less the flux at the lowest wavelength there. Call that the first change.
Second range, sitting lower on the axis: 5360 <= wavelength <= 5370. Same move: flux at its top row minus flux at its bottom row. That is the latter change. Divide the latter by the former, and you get -8.9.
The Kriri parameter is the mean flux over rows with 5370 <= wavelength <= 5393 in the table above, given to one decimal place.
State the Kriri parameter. 9.9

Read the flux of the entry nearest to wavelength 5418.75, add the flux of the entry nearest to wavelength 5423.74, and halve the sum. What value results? 10.1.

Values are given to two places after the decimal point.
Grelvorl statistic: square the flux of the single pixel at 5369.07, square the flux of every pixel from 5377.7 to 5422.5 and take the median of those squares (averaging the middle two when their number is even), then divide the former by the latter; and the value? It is 0.98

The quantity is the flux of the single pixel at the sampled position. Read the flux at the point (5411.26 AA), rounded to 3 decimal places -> 9.395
